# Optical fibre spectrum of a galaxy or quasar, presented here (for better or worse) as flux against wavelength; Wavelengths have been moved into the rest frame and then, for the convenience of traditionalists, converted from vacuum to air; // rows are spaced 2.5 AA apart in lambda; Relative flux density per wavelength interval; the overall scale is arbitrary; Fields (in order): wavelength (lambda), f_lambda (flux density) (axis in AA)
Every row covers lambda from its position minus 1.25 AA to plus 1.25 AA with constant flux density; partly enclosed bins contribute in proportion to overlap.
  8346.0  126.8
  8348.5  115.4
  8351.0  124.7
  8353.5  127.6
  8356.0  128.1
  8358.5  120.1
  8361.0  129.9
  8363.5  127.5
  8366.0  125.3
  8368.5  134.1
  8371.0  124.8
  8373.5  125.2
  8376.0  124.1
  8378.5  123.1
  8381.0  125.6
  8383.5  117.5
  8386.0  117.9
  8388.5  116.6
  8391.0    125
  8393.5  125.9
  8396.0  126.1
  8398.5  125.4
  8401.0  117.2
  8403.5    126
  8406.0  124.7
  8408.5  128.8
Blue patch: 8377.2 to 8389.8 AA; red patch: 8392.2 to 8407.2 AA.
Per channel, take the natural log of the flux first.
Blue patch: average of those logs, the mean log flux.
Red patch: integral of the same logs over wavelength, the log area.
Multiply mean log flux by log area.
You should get 346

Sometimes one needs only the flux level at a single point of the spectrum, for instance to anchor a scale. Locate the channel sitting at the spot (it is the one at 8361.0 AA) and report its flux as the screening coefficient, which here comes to 129.9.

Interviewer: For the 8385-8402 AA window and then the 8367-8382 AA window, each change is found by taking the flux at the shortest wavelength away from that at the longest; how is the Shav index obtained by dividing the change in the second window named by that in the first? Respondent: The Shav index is 12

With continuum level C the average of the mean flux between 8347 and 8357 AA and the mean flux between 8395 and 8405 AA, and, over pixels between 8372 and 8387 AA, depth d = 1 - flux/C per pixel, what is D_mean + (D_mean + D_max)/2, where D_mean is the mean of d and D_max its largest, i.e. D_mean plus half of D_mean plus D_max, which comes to 0.04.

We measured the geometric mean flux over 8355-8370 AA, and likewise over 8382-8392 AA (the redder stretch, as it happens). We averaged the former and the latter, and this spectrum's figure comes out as 123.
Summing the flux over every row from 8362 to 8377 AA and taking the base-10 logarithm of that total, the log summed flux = 2.9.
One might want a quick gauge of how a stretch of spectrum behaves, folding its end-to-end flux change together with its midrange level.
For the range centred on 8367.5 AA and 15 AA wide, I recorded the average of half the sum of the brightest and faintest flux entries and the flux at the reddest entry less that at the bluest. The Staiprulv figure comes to 62.4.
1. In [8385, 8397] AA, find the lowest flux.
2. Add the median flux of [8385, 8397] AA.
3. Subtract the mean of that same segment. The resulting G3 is 119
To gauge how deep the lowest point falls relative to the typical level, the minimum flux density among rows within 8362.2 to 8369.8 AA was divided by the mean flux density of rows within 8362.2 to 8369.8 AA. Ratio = 0.972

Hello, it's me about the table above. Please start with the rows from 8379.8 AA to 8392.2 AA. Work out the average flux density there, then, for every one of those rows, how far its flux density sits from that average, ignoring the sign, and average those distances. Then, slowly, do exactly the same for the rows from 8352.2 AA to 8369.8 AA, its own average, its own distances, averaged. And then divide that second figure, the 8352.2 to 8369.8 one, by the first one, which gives 0.72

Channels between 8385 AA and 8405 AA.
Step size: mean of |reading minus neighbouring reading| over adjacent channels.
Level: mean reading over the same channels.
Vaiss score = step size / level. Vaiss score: 0.0332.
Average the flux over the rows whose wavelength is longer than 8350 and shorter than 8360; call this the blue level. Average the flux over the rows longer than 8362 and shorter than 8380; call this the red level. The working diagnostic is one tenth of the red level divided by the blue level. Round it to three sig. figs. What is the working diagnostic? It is 0.101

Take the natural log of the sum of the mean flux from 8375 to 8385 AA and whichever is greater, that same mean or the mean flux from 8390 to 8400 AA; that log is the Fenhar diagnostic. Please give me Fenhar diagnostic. 5.51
